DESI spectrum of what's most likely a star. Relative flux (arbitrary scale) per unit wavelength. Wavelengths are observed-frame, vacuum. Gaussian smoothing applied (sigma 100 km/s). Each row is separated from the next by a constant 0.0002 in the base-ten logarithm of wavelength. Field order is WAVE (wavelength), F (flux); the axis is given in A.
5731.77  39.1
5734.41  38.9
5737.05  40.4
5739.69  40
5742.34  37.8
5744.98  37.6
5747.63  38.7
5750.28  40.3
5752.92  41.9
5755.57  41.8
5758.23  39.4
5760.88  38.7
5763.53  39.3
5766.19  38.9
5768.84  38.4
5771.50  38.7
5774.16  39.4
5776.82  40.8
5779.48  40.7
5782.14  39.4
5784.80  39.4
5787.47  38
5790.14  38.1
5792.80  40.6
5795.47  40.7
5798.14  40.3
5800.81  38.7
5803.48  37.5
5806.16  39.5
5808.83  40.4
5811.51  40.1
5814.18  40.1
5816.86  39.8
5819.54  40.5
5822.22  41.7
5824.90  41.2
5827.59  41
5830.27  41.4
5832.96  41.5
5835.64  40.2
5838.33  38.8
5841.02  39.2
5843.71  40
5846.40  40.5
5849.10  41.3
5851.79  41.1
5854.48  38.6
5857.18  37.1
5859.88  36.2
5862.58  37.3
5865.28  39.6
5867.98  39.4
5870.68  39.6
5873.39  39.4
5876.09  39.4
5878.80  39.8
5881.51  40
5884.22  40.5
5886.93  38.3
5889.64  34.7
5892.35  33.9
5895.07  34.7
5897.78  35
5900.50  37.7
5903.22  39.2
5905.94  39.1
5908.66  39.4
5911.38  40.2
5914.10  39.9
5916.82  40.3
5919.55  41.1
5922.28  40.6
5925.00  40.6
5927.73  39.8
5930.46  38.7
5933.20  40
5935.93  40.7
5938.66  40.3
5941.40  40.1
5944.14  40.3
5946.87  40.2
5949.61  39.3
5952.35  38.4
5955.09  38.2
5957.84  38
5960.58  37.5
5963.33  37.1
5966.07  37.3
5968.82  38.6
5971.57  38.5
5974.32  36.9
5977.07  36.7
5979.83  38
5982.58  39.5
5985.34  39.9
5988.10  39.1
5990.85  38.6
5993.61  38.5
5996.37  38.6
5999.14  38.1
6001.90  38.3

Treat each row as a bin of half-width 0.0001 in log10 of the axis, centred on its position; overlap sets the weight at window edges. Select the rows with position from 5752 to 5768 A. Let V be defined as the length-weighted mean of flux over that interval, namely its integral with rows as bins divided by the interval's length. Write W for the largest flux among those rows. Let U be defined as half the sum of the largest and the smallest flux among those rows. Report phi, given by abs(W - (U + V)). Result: 38.3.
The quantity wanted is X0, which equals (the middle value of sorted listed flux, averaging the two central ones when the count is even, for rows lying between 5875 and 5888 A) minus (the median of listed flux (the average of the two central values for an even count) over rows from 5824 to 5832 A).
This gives -1.4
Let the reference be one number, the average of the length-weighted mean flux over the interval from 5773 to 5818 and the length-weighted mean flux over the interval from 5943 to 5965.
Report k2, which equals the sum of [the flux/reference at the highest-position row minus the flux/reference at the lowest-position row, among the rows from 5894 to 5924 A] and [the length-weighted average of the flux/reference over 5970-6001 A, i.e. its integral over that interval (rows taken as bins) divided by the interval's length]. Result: 1.13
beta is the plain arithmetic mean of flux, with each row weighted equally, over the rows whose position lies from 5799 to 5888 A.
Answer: 39.7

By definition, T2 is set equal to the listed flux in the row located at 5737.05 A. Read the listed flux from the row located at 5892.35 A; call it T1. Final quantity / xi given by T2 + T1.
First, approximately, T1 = 33.9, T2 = 40.4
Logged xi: 74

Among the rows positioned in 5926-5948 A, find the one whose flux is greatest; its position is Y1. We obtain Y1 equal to 5935.93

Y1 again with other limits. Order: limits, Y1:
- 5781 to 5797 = 5795.47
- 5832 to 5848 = 5832.96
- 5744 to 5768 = 5752.92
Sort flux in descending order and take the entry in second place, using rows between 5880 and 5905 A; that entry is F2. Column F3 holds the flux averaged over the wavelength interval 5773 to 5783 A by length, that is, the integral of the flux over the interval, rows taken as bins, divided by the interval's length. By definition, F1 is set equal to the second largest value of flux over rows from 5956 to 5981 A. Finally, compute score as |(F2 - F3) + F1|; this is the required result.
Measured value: 38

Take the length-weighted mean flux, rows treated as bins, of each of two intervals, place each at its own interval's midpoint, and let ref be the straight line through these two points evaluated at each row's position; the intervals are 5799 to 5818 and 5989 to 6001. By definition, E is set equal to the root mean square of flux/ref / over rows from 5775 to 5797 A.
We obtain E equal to 1.00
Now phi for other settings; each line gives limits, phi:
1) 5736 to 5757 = 37.6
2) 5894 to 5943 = 36.1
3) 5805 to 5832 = 39.5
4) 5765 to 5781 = 38.3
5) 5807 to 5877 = 37.1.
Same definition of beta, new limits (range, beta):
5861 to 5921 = 38.6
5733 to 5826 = 39.6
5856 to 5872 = 38.2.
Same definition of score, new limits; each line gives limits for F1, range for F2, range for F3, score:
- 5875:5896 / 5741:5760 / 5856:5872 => 44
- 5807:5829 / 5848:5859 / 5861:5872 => 43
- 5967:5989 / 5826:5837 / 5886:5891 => 45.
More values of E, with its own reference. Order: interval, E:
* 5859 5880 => 0.99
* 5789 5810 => 1.00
